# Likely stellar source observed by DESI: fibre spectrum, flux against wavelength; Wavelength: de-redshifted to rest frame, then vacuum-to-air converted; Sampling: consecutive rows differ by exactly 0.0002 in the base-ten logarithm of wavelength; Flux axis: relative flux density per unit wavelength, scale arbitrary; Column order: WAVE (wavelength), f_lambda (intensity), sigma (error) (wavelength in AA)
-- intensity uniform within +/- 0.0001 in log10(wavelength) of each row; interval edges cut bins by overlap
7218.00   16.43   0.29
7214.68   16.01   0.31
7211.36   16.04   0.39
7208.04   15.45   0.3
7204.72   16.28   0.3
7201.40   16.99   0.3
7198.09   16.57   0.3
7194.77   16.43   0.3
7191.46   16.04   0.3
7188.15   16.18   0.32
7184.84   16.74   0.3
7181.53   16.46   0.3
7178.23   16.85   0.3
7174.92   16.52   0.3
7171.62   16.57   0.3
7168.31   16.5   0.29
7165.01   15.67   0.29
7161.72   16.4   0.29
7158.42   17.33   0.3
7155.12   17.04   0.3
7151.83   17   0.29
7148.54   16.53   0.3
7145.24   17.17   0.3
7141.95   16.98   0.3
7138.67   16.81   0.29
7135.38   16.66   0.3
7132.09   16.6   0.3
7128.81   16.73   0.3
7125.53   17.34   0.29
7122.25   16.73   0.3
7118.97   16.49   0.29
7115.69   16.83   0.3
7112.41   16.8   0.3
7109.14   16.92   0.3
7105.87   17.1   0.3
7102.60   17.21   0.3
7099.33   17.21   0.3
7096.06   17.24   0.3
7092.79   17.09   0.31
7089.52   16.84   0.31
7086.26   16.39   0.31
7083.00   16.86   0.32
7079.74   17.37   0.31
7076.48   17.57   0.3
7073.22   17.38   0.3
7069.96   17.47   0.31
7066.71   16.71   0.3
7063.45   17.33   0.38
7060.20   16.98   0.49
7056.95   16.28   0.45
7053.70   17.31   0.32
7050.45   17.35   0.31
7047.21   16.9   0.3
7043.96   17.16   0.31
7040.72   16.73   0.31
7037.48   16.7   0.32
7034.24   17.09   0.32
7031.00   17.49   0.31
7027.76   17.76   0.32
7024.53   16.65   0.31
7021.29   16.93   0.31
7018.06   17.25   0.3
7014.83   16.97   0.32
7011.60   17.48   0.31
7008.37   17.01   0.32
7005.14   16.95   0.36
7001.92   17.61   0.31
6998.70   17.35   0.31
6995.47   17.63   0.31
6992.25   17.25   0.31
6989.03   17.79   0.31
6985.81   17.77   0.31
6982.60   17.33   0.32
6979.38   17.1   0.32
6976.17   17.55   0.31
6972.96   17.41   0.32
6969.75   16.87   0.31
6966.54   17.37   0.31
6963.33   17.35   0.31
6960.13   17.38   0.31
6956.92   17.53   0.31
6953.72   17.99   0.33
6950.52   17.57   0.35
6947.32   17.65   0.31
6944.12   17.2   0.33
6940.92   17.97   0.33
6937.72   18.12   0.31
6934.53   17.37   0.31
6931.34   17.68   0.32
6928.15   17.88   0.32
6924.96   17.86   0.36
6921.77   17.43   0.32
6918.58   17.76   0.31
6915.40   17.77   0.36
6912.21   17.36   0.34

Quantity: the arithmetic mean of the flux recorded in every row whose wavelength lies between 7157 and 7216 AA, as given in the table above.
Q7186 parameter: 16.4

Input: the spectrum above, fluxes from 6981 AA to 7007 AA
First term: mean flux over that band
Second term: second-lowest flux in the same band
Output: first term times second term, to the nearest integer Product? 301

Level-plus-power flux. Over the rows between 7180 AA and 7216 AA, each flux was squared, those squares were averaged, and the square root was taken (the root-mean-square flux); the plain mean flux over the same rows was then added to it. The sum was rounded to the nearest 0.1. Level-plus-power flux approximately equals 32.6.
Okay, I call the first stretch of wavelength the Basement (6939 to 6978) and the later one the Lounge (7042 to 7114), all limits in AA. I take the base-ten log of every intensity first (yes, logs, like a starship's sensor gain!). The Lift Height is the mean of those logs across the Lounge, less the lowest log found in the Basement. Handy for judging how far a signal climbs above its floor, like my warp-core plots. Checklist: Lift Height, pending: 0.0050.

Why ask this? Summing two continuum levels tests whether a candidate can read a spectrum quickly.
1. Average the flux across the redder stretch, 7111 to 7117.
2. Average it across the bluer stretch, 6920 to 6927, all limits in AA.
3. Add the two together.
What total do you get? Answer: 34.5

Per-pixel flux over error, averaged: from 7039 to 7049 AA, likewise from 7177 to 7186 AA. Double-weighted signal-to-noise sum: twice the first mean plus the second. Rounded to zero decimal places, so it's 166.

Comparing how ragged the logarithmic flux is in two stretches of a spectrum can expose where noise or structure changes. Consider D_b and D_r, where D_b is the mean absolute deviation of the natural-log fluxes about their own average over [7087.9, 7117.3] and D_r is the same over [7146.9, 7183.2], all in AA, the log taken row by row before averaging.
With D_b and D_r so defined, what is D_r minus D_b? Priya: 0.0094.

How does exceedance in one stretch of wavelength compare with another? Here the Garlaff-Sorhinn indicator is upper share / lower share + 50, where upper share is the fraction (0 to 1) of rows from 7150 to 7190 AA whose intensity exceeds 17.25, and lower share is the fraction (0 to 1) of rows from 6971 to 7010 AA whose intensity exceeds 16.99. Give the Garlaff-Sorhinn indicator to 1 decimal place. 50.1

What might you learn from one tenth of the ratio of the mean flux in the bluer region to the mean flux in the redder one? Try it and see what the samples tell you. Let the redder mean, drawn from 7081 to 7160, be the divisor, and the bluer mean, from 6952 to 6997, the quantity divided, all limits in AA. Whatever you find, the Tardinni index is 0.103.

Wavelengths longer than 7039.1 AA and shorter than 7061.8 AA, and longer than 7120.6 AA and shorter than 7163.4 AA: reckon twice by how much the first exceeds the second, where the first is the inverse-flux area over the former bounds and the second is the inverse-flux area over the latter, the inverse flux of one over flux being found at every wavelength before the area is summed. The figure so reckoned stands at -2.4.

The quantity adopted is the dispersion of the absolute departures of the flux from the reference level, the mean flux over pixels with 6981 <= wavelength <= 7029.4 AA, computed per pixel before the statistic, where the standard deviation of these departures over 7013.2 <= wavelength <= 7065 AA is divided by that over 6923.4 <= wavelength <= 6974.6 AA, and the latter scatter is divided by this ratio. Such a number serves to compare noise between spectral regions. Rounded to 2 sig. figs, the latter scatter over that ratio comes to 0.23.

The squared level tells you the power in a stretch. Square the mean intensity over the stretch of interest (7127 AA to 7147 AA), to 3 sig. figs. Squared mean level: 283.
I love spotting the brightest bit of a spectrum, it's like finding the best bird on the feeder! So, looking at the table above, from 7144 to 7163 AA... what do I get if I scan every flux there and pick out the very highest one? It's 17.33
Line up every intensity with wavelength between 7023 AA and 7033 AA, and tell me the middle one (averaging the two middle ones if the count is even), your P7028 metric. 17.5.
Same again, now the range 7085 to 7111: 17.1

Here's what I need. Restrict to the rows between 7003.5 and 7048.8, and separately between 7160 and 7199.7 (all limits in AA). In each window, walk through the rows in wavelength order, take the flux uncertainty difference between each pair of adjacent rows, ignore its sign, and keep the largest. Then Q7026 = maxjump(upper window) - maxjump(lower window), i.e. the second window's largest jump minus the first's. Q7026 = -0.020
